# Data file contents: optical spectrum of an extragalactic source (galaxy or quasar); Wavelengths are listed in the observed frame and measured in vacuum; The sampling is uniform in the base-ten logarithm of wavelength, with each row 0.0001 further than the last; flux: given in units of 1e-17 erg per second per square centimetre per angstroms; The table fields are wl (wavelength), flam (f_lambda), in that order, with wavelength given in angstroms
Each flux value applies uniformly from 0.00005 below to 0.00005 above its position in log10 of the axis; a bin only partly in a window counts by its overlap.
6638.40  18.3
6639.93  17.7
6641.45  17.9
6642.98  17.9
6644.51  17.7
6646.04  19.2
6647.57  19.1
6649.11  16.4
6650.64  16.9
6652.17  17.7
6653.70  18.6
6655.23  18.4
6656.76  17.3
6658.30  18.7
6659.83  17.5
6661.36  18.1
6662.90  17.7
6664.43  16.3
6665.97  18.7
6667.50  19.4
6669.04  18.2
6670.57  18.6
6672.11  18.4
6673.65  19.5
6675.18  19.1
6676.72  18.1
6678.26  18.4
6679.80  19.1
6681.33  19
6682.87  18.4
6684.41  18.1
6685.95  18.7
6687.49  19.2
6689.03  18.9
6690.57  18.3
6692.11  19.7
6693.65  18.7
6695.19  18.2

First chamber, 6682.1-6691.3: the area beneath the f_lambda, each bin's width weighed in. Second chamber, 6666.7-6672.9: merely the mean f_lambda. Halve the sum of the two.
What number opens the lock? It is 95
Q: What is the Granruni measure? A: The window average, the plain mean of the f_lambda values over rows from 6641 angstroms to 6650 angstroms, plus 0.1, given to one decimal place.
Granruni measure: 18.1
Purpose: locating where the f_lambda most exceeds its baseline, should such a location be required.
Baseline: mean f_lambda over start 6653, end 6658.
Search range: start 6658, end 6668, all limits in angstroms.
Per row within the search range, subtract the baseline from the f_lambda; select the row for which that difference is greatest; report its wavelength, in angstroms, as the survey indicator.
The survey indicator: 6667.50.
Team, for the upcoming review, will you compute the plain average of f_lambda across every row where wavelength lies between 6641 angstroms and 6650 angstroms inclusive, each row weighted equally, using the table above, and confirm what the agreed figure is 18.0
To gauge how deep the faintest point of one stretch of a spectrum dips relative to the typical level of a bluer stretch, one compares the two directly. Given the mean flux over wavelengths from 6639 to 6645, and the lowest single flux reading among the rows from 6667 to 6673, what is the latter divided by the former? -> 1.02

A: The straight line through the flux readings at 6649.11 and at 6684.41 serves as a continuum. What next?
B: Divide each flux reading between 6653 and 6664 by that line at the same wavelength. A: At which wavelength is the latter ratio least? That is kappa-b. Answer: 6656.76 angstroms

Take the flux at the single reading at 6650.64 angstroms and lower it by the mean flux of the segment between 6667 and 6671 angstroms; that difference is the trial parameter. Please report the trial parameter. -1.8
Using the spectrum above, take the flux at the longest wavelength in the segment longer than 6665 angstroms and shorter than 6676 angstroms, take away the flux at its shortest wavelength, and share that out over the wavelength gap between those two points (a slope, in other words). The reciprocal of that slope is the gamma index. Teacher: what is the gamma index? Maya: 23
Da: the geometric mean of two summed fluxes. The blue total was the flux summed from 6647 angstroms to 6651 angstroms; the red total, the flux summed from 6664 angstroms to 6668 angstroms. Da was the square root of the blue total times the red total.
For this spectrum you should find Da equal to 53.4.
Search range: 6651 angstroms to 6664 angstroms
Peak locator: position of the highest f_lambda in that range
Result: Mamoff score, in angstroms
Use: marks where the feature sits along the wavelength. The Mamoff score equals 6658.30 angstroms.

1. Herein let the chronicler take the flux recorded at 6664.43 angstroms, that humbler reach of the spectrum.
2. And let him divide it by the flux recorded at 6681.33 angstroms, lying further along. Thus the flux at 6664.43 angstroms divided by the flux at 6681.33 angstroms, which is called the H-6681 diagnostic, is 0.86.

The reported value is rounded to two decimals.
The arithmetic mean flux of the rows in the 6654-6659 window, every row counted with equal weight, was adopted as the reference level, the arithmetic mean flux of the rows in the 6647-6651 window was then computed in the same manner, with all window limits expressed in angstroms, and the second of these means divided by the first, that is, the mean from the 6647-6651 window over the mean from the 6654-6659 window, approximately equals 0.96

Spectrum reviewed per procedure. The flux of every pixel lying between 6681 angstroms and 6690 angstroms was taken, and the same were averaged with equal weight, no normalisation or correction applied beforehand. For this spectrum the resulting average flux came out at 18.7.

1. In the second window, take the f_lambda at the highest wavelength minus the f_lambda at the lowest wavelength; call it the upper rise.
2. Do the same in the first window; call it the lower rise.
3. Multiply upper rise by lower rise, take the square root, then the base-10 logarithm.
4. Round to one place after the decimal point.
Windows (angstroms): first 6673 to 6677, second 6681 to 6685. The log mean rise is 0.1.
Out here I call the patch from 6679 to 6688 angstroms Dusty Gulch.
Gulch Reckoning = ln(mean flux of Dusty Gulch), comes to 2.931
